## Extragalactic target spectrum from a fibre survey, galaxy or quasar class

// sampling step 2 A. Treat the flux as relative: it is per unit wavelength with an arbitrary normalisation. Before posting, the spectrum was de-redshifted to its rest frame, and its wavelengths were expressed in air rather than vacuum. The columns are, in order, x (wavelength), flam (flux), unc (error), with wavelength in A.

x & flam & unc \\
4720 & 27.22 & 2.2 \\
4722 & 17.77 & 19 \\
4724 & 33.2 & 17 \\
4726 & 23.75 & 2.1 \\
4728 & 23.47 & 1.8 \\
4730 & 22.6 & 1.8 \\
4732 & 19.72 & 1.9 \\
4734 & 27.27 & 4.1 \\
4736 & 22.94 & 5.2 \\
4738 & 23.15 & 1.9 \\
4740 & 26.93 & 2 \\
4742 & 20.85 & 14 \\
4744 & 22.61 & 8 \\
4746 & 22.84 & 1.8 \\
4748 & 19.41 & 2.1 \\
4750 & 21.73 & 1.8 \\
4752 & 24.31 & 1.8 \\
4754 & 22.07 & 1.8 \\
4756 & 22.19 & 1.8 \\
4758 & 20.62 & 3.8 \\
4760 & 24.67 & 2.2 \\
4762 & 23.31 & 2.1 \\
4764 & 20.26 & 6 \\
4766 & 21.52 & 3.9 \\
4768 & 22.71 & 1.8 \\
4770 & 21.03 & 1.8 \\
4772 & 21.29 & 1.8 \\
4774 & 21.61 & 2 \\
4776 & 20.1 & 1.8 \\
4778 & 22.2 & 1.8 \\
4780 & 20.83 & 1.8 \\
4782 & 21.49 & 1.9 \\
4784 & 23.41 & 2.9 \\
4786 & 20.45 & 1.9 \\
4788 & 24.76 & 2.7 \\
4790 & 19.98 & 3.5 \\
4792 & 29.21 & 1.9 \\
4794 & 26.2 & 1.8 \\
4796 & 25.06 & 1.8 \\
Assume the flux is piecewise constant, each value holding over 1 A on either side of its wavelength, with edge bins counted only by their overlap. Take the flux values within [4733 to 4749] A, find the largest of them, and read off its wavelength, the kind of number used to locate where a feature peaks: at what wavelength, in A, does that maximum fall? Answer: 4734 A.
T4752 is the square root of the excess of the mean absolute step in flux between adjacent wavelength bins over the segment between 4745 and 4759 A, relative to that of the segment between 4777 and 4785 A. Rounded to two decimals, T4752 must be 0.85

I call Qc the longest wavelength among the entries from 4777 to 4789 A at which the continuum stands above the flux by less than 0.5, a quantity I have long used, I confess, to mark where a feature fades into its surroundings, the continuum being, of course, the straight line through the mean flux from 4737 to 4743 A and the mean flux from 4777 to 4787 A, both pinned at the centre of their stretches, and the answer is 4788 A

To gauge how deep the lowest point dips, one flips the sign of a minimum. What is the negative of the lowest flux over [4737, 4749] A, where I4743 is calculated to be -19.4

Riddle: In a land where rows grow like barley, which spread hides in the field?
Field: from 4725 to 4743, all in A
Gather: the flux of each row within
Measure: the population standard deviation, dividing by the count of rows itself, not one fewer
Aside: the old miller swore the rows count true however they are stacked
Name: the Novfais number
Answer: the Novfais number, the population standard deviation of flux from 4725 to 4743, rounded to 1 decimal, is 2.3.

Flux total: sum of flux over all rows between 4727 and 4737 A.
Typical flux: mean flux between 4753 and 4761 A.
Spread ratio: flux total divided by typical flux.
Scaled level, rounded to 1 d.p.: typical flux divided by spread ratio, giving 4.3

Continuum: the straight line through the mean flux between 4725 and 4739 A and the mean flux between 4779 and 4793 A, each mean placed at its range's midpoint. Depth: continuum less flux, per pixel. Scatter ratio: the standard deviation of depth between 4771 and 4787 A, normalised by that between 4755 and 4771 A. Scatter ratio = 0.71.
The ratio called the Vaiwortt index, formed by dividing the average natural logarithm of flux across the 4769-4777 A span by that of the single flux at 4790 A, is 1.017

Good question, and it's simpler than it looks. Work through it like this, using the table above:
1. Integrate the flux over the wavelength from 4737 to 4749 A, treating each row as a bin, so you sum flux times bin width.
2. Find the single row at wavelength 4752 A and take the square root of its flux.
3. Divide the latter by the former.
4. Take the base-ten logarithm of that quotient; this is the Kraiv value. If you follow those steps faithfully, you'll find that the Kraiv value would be -1.74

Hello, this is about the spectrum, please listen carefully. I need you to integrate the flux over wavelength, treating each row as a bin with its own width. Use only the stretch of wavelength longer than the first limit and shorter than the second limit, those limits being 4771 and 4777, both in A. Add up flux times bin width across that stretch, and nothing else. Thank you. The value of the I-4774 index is 126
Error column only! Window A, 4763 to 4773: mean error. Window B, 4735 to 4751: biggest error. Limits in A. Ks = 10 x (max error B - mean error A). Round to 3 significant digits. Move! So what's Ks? 109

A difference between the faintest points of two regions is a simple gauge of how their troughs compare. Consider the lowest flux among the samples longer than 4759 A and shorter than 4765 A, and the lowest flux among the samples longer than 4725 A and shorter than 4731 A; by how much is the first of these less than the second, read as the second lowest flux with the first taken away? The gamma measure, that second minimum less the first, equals 2.3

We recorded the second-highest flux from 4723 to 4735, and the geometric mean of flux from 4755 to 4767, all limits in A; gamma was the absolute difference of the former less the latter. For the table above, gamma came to 5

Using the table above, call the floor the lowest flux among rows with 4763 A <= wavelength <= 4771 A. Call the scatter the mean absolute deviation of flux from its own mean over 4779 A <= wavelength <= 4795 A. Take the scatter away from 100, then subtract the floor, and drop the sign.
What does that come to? 77.1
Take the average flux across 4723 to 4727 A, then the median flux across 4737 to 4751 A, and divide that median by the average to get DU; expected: 0.79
